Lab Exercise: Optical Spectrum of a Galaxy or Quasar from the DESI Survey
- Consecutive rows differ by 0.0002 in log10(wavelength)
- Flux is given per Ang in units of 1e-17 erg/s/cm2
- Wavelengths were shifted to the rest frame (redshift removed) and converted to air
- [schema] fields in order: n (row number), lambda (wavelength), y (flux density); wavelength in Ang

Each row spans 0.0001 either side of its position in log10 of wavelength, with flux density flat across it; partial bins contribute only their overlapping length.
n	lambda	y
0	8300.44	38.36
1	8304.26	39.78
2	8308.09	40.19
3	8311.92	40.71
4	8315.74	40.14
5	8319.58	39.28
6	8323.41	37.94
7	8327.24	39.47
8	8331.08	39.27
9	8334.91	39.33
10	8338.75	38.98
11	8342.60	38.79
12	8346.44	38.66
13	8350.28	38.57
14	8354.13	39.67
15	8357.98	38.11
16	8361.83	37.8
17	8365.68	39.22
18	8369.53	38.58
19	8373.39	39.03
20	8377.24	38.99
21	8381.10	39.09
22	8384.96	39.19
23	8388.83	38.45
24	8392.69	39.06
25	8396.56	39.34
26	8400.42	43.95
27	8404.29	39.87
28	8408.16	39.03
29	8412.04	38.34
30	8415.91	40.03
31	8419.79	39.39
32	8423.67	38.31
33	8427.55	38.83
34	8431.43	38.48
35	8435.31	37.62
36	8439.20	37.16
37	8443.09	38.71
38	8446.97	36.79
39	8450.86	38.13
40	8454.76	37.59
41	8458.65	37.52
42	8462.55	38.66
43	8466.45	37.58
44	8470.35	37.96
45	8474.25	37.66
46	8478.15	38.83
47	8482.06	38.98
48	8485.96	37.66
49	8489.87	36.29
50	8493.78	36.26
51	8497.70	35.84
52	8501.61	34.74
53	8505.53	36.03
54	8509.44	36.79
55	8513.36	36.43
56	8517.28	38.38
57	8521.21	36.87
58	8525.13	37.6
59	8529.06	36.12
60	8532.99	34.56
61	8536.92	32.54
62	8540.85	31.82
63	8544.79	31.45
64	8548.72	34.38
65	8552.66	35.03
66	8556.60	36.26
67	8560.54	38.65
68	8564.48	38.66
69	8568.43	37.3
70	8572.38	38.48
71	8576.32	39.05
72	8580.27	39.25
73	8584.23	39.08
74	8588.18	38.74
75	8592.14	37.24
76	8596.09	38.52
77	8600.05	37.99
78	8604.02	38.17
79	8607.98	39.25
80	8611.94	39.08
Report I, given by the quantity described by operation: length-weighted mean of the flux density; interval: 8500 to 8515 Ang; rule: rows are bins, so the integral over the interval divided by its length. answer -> 36.0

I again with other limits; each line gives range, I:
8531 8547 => 32.6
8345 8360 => 38.7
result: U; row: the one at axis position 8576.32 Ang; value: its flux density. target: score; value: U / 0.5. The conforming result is 78.1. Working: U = 39.05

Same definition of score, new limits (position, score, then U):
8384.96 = 78.4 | 39.19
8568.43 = 74.6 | 37.3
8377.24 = 78.0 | 38.99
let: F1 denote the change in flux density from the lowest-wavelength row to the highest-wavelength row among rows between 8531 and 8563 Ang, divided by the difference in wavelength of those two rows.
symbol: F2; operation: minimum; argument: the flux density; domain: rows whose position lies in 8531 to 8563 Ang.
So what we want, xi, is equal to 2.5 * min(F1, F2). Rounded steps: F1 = 0.15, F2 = 31.45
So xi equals 0.37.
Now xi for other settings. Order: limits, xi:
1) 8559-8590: 0.01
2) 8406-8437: -0.13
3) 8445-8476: 0.08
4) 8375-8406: 0.08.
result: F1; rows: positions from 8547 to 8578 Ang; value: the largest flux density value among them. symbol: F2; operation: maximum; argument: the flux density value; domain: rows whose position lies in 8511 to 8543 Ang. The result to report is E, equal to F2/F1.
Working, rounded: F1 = 39.05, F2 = 38.38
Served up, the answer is 0.98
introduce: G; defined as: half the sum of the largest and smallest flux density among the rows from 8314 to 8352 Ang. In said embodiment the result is 39.0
